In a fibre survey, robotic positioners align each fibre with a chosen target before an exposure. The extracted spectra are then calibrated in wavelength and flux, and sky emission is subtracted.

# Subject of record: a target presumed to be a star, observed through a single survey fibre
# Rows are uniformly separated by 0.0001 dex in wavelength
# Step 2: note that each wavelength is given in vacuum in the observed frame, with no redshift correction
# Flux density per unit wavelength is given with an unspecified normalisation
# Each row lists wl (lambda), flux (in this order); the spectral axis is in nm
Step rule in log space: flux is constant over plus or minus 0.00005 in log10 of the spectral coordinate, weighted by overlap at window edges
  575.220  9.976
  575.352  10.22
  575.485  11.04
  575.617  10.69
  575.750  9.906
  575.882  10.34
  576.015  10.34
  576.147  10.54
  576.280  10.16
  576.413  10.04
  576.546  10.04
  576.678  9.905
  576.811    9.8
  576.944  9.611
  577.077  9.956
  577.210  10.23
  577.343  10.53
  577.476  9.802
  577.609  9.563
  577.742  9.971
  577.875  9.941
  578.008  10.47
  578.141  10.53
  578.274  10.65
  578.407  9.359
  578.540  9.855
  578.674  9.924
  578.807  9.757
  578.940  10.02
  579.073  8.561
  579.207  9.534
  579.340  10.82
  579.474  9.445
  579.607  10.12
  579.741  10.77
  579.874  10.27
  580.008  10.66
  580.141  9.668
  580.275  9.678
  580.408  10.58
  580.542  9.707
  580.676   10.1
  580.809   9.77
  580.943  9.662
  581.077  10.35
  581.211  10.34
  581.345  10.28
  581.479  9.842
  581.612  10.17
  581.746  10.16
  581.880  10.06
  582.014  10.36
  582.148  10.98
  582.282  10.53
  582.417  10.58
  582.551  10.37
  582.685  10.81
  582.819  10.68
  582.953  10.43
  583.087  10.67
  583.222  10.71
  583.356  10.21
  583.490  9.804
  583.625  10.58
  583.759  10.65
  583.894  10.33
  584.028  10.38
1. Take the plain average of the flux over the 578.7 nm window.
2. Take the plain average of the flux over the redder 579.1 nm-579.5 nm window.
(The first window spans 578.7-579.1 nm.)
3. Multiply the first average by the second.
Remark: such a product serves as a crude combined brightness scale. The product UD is 94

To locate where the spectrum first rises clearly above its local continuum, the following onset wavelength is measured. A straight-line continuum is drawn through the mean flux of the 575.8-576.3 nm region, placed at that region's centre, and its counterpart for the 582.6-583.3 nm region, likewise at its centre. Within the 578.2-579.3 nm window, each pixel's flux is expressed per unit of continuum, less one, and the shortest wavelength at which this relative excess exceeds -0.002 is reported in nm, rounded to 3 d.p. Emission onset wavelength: 578.274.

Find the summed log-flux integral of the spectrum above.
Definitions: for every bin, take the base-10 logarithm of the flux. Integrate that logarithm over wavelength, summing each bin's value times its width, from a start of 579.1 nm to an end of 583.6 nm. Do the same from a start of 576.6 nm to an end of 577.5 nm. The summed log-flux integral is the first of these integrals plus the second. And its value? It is 5.4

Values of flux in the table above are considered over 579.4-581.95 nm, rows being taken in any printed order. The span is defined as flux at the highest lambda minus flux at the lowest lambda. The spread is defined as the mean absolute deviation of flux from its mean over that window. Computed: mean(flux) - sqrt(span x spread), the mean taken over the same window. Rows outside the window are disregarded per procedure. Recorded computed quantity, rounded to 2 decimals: 9.66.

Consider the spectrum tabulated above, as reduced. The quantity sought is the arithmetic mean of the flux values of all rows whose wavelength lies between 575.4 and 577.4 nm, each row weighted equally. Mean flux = 10.21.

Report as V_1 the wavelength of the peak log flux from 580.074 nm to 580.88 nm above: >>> 580.408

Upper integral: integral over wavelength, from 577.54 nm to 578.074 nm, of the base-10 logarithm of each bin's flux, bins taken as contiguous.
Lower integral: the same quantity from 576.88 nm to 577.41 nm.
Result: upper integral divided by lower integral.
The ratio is 1.00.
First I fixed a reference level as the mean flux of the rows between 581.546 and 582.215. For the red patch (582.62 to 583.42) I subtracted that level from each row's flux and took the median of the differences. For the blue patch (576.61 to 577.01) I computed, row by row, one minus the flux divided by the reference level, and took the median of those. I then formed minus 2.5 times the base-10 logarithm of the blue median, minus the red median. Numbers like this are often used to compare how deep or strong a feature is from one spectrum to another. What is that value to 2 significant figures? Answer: 2.9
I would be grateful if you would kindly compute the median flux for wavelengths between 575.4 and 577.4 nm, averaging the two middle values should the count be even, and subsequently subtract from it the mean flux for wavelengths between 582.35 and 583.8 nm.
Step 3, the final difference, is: -0.34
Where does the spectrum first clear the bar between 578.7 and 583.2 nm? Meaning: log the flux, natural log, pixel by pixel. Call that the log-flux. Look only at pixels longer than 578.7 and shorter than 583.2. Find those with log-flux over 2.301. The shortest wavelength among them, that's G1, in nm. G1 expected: 578.940 nm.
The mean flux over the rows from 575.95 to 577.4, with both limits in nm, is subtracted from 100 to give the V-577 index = 89.9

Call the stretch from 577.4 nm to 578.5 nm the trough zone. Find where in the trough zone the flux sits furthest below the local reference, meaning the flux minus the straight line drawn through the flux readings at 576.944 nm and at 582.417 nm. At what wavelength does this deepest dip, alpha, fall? 578.407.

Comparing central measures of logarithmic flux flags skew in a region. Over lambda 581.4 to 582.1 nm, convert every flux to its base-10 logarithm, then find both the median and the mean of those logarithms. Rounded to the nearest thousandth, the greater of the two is 1.007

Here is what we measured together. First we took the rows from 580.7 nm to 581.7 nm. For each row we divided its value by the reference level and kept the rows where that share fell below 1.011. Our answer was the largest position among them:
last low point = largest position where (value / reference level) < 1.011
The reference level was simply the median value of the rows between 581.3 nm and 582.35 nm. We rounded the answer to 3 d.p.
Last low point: 581.612 nm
